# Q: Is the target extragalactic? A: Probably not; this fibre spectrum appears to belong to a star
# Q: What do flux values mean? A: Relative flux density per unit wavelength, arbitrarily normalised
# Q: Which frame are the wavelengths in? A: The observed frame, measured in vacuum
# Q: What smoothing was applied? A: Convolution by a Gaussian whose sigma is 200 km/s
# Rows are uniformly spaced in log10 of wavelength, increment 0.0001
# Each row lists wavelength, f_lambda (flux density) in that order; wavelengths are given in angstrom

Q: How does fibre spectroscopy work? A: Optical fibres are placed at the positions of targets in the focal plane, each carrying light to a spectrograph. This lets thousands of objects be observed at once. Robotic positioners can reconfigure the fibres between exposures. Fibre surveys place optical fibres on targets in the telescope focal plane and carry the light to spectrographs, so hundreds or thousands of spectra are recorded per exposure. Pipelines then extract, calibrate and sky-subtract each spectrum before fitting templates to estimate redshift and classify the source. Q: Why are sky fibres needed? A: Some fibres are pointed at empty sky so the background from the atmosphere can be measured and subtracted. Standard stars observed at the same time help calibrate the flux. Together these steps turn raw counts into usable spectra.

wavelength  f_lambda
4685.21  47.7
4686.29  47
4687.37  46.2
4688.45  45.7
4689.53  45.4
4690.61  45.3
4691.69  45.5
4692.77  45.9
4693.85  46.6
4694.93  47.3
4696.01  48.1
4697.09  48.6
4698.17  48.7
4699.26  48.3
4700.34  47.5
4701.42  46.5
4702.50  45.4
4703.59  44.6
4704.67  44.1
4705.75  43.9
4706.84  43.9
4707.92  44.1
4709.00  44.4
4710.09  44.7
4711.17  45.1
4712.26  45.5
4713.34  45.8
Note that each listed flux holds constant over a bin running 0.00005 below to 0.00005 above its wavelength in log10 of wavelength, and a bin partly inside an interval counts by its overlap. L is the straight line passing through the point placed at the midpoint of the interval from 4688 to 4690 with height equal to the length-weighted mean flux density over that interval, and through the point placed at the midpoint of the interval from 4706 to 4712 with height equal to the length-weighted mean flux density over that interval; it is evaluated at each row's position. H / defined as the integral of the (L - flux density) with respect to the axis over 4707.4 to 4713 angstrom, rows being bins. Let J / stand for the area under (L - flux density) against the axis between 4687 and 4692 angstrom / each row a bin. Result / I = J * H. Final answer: 1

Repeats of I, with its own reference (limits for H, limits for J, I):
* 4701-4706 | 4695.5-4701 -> 16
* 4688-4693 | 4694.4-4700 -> 7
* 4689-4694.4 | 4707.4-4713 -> 5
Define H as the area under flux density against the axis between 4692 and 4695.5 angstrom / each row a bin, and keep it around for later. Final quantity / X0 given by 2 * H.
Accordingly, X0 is 326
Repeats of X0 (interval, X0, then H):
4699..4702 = 285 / 142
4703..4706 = 265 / 133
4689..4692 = 272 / 136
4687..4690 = 274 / 137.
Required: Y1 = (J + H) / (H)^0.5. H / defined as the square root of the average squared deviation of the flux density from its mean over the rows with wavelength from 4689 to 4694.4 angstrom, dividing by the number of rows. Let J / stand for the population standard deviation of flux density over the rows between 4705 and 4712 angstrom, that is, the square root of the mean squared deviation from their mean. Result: 1.3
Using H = 0.48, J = 0.44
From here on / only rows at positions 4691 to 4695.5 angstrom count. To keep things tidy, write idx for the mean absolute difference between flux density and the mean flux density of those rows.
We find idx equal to 0.6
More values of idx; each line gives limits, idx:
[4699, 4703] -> 1.0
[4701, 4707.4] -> 0.8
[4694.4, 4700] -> 0.4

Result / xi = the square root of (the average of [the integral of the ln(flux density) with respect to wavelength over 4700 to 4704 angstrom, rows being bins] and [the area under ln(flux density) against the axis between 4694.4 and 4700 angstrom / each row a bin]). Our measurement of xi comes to 4.30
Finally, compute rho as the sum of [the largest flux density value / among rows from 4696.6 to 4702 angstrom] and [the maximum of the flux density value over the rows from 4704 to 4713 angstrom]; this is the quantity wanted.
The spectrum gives 94.2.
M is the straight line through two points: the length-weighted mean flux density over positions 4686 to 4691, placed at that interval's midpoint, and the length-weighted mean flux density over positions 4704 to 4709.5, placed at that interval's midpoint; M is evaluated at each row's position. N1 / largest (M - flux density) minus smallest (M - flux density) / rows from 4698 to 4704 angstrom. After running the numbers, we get 3.6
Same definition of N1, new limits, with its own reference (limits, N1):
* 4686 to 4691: 1.3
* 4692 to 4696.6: 2.5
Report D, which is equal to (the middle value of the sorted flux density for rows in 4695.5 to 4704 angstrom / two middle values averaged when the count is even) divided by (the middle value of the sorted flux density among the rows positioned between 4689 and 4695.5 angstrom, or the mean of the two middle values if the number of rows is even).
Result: 1.05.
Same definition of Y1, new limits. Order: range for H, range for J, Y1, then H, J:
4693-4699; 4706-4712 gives 1.4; 0.80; 0.43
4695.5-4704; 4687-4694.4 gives 1.6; 1.45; 0.43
